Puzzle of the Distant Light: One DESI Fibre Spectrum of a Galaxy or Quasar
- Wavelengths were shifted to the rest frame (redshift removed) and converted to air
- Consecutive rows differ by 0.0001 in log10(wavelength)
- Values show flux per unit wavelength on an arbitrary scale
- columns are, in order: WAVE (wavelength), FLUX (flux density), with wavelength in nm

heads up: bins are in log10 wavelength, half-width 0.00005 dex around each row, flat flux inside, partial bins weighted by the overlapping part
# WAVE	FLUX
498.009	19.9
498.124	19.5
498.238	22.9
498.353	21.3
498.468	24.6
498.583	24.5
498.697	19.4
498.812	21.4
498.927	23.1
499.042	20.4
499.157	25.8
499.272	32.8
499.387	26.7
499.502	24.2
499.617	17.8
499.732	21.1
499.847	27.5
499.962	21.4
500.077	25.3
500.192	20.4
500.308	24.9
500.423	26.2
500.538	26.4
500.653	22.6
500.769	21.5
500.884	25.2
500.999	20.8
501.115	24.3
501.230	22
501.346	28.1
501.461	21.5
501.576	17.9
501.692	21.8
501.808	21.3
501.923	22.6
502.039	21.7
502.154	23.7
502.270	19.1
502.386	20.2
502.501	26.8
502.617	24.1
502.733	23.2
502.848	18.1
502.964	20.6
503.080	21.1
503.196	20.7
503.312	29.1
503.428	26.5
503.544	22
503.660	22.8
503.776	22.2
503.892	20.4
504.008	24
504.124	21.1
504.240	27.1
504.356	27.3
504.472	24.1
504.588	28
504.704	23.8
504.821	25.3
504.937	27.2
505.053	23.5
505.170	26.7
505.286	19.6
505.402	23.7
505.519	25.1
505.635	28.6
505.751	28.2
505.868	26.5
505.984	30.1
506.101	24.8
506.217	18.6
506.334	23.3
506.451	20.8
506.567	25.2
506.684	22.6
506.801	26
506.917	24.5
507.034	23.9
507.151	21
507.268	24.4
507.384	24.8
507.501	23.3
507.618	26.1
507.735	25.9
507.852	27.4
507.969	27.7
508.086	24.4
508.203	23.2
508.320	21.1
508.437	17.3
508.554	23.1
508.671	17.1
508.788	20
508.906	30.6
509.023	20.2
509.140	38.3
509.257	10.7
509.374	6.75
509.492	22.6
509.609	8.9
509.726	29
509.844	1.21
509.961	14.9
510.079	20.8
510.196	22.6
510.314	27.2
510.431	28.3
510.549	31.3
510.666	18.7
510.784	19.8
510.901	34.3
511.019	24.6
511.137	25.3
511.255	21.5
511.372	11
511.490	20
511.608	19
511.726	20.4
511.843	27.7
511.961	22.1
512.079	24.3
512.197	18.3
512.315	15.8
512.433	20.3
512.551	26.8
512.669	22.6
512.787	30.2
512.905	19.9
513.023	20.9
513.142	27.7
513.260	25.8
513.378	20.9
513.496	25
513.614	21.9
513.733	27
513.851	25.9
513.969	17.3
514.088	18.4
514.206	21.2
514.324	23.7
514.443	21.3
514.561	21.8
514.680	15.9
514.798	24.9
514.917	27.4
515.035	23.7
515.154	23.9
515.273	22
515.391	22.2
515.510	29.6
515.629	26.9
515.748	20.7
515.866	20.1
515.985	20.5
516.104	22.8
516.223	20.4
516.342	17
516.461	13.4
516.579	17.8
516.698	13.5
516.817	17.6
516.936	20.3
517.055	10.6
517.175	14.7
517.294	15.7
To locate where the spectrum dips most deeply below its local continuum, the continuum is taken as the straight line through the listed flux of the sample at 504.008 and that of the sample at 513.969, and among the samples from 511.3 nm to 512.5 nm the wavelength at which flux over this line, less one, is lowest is 511.372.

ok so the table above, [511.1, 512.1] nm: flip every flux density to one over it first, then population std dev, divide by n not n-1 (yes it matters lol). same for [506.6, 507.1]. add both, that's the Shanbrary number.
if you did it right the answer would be 0.017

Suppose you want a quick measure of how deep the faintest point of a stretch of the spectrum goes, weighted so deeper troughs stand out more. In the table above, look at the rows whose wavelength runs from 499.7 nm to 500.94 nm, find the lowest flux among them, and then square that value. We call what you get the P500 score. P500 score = 416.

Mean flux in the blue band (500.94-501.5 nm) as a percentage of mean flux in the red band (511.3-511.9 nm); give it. 119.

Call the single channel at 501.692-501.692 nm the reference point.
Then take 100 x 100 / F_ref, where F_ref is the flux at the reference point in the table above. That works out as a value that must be 459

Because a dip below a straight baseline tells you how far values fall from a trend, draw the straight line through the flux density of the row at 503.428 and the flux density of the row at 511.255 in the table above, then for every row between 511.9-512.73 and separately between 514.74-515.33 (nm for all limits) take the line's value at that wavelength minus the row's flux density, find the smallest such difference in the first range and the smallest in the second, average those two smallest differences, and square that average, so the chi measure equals 52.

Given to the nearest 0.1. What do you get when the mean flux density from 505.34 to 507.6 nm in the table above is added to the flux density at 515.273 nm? 46.5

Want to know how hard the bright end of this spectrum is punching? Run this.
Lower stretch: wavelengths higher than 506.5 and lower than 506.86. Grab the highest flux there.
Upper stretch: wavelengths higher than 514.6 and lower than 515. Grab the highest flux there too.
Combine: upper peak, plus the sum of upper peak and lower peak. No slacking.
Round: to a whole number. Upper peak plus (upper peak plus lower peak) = 81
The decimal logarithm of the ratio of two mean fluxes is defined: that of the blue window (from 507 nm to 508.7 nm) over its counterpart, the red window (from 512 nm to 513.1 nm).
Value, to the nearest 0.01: 0.02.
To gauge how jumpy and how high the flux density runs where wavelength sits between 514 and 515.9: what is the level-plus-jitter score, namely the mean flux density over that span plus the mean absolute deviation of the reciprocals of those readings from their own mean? 22.7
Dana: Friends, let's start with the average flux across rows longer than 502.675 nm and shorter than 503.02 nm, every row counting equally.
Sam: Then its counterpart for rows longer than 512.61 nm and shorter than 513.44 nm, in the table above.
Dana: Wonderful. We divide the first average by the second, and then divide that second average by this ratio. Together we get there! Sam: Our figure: 28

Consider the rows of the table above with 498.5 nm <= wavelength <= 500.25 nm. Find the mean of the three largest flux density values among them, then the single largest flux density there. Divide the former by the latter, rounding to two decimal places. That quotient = 0.88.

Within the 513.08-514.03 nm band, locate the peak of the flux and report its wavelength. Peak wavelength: 513.142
